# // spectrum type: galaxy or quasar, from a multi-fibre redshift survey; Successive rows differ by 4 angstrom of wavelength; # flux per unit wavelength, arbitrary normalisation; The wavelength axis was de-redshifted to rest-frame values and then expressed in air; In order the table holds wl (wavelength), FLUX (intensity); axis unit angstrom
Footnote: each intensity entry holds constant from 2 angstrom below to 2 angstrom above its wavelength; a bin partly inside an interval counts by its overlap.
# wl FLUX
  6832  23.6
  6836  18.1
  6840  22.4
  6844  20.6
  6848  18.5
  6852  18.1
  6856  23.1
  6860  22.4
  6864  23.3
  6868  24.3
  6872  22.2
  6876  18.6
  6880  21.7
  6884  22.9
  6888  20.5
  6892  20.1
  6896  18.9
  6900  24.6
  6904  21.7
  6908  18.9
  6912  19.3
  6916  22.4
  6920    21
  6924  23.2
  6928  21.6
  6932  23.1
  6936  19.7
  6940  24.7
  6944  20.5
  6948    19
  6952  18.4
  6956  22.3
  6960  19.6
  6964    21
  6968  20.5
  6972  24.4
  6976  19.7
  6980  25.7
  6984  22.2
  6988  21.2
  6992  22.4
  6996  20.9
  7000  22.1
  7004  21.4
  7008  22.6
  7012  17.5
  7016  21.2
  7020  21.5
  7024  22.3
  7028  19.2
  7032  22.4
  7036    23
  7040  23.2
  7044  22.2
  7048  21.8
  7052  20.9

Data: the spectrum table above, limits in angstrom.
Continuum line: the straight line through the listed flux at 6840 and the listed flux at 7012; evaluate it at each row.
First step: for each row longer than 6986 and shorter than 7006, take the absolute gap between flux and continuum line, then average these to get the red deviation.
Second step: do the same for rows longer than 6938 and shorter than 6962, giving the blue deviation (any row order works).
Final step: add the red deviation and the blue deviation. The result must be 5.5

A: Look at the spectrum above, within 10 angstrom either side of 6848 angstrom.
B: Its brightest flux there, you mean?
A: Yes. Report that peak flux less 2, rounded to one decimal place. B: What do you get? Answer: 21.1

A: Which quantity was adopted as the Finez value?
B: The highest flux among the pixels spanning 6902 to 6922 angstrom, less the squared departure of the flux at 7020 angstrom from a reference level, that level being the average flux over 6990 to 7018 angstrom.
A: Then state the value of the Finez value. 22.3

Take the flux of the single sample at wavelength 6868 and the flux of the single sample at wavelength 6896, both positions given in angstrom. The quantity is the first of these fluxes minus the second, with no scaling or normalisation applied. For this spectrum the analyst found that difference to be 5.4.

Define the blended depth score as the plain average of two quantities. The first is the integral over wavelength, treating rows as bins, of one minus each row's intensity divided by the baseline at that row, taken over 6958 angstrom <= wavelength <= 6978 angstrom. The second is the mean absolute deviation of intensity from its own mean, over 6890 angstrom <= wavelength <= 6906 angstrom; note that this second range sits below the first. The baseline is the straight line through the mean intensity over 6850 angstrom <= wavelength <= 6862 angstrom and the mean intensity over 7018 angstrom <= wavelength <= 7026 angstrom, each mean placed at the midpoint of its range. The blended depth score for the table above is 1.2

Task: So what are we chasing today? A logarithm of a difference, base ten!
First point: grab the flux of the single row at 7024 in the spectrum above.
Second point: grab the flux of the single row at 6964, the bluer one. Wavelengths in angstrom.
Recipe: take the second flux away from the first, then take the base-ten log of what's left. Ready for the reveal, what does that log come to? 0.11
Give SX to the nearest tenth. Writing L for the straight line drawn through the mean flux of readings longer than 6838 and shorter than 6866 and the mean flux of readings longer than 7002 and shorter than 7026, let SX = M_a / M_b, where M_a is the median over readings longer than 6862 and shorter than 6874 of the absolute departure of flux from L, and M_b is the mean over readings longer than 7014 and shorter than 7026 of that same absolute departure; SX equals 3.6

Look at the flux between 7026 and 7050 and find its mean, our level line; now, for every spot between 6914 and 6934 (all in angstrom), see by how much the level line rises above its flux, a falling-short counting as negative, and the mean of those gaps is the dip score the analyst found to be -0.3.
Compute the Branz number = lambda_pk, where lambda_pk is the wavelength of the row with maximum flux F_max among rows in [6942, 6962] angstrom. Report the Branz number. 6956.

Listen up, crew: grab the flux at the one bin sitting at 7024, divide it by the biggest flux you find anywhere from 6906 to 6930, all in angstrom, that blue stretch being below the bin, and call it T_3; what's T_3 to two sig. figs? 0.96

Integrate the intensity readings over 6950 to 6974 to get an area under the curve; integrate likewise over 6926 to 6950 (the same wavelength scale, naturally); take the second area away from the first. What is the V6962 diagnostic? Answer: -10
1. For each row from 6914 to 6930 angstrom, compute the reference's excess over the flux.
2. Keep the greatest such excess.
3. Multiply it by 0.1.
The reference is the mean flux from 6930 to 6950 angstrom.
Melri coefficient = 0.04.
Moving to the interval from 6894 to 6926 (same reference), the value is 0.25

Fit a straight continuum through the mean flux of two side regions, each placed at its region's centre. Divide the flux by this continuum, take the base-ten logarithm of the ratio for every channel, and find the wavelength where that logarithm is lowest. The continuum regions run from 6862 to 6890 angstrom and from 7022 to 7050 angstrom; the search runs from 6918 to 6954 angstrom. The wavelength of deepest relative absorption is 6952 angstrom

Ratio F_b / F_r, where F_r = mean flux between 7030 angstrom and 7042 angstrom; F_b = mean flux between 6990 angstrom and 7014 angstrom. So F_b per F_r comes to 0.925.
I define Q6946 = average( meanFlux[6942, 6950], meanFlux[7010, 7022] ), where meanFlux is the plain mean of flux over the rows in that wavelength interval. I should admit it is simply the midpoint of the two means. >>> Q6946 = 19.9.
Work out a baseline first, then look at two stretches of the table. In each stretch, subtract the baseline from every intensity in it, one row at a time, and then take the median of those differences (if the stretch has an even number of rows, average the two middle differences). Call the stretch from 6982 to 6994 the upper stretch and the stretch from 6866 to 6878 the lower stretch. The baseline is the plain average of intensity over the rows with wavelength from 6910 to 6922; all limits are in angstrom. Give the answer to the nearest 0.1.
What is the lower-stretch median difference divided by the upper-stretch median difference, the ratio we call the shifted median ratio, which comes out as 1.0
